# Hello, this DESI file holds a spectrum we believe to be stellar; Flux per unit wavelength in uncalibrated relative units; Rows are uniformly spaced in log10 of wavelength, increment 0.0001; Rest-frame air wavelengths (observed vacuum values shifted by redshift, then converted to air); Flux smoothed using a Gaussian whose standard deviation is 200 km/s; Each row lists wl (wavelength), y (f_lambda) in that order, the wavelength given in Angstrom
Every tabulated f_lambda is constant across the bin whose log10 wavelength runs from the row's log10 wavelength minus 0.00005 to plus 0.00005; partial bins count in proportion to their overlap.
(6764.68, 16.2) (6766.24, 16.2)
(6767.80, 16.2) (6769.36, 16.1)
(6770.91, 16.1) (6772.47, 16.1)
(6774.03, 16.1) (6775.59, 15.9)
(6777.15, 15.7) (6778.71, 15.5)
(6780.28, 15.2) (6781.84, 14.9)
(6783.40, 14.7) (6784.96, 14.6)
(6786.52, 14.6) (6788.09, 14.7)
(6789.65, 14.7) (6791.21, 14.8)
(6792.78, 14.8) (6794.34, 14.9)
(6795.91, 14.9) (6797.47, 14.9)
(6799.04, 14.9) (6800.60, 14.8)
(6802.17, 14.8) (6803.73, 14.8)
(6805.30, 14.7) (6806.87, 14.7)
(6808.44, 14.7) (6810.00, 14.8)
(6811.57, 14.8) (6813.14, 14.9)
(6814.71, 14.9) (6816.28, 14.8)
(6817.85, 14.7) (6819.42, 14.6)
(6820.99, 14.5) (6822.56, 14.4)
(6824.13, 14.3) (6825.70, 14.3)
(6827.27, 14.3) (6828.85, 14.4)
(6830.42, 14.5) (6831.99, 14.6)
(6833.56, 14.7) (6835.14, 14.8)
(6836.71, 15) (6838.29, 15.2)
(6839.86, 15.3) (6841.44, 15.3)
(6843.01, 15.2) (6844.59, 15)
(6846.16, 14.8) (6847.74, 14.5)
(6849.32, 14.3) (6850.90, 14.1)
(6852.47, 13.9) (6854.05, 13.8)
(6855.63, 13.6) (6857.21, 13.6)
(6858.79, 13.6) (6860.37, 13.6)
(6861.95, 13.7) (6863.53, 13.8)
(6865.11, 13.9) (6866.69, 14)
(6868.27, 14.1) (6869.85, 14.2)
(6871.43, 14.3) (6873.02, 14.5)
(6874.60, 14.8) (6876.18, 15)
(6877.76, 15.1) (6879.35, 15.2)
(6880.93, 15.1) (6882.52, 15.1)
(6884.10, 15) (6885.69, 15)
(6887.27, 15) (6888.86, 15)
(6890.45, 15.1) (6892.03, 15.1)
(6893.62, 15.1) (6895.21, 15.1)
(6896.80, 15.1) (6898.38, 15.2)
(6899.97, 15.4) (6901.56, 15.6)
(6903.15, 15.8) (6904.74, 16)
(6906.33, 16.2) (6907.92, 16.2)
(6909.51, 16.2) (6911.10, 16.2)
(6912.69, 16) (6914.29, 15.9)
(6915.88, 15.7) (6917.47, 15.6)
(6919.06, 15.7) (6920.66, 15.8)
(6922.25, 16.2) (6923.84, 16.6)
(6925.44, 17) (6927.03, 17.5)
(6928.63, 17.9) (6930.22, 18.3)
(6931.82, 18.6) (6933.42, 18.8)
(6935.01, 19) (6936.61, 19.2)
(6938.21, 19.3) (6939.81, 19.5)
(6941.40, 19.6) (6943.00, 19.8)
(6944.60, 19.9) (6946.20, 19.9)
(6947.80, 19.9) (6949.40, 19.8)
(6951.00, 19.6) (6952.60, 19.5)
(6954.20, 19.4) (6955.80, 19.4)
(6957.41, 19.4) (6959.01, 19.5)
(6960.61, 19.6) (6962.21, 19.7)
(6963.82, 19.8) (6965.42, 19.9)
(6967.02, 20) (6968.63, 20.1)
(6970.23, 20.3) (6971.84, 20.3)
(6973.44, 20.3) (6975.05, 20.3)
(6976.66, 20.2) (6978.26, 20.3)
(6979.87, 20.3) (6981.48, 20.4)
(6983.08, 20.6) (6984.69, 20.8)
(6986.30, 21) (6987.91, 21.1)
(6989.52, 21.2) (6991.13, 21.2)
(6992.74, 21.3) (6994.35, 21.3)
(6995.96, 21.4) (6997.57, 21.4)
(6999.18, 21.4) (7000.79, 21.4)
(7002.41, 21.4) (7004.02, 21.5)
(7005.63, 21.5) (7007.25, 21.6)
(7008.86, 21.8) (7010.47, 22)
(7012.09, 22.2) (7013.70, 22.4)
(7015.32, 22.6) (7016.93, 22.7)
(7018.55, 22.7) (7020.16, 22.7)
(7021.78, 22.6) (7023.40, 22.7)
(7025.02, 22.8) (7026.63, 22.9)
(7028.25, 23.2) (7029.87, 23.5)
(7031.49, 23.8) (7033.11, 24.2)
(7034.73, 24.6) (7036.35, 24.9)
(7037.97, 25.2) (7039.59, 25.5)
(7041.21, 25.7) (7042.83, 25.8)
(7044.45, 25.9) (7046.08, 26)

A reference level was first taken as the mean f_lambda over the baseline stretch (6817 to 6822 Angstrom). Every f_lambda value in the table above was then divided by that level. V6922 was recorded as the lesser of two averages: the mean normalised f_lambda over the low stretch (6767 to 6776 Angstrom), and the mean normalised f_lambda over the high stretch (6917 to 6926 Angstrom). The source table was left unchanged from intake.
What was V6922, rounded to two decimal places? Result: 1.10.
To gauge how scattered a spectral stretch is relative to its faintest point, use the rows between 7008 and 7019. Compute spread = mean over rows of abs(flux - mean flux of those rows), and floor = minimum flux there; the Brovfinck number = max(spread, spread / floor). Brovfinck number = 0.29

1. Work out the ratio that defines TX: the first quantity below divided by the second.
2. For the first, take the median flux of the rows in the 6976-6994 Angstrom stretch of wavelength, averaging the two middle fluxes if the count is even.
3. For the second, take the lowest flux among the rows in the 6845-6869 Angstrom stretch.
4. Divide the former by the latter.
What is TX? 1.5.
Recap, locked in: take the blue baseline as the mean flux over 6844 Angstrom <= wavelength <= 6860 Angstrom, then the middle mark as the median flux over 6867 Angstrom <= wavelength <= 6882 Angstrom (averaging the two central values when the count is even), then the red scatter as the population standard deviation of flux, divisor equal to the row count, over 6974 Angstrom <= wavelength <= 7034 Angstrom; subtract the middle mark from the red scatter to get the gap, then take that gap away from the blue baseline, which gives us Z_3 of 27.9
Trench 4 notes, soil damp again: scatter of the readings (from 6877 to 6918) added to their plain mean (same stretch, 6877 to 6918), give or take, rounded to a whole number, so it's 16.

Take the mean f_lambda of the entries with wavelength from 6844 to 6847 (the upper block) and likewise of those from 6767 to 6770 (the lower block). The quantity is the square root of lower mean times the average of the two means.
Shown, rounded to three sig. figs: 15.8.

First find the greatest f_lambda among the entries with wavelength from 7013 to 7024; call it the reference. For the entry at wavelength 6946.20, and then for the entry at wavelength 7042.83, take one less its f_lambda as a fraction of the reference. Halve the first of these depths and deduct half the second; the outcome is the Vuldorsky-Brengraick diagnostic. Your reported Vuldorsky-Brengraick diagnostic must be 0.13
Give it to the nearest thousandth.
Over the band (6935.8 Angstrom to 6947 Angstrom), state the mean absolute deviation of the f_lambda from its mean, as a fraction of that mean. 0.012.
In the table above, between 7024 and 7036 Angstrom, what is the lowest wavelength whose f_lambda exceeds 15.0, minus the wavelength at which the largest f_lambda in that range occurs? -9.7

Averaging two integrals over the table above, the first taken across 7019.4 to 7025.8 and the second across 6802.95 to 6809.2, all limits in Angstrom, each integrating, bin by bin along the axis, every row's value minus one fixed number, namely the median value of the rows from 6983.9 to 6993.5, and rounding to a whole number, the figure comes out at -15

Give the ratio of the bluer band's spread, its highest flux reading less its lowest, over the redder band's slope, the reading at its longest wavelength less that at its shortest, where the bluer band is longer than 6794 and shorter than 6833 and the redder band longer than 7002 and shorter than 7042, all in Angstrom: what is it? 0.14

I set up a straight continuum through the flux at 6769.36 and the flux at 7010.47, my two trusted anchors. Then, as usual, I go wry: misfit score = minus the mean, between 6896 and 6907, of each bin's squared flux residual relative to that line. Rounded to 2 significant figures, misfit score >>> -14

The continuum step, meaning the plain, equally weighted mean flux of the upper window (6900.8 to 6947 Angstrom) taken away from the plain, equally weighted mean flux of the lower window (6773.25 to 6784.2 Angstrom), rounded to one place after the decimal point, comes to -2.0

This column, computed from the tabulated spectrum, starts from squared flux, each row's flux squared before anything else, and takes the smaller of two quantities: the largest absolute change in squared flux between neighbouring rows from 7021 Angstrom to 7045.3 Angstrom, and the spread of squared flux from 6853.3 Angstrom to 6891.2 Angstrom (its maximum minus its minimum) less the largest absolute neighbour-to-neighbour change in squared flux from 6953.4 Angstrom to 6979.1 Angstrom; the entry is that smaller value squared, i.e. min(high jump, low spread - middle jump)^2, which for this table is 381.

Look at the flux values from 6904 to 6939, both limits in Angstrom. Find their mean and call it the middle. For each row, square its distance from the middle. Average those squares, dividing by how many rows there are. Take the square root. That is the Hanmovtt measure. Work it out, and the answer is 1.28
